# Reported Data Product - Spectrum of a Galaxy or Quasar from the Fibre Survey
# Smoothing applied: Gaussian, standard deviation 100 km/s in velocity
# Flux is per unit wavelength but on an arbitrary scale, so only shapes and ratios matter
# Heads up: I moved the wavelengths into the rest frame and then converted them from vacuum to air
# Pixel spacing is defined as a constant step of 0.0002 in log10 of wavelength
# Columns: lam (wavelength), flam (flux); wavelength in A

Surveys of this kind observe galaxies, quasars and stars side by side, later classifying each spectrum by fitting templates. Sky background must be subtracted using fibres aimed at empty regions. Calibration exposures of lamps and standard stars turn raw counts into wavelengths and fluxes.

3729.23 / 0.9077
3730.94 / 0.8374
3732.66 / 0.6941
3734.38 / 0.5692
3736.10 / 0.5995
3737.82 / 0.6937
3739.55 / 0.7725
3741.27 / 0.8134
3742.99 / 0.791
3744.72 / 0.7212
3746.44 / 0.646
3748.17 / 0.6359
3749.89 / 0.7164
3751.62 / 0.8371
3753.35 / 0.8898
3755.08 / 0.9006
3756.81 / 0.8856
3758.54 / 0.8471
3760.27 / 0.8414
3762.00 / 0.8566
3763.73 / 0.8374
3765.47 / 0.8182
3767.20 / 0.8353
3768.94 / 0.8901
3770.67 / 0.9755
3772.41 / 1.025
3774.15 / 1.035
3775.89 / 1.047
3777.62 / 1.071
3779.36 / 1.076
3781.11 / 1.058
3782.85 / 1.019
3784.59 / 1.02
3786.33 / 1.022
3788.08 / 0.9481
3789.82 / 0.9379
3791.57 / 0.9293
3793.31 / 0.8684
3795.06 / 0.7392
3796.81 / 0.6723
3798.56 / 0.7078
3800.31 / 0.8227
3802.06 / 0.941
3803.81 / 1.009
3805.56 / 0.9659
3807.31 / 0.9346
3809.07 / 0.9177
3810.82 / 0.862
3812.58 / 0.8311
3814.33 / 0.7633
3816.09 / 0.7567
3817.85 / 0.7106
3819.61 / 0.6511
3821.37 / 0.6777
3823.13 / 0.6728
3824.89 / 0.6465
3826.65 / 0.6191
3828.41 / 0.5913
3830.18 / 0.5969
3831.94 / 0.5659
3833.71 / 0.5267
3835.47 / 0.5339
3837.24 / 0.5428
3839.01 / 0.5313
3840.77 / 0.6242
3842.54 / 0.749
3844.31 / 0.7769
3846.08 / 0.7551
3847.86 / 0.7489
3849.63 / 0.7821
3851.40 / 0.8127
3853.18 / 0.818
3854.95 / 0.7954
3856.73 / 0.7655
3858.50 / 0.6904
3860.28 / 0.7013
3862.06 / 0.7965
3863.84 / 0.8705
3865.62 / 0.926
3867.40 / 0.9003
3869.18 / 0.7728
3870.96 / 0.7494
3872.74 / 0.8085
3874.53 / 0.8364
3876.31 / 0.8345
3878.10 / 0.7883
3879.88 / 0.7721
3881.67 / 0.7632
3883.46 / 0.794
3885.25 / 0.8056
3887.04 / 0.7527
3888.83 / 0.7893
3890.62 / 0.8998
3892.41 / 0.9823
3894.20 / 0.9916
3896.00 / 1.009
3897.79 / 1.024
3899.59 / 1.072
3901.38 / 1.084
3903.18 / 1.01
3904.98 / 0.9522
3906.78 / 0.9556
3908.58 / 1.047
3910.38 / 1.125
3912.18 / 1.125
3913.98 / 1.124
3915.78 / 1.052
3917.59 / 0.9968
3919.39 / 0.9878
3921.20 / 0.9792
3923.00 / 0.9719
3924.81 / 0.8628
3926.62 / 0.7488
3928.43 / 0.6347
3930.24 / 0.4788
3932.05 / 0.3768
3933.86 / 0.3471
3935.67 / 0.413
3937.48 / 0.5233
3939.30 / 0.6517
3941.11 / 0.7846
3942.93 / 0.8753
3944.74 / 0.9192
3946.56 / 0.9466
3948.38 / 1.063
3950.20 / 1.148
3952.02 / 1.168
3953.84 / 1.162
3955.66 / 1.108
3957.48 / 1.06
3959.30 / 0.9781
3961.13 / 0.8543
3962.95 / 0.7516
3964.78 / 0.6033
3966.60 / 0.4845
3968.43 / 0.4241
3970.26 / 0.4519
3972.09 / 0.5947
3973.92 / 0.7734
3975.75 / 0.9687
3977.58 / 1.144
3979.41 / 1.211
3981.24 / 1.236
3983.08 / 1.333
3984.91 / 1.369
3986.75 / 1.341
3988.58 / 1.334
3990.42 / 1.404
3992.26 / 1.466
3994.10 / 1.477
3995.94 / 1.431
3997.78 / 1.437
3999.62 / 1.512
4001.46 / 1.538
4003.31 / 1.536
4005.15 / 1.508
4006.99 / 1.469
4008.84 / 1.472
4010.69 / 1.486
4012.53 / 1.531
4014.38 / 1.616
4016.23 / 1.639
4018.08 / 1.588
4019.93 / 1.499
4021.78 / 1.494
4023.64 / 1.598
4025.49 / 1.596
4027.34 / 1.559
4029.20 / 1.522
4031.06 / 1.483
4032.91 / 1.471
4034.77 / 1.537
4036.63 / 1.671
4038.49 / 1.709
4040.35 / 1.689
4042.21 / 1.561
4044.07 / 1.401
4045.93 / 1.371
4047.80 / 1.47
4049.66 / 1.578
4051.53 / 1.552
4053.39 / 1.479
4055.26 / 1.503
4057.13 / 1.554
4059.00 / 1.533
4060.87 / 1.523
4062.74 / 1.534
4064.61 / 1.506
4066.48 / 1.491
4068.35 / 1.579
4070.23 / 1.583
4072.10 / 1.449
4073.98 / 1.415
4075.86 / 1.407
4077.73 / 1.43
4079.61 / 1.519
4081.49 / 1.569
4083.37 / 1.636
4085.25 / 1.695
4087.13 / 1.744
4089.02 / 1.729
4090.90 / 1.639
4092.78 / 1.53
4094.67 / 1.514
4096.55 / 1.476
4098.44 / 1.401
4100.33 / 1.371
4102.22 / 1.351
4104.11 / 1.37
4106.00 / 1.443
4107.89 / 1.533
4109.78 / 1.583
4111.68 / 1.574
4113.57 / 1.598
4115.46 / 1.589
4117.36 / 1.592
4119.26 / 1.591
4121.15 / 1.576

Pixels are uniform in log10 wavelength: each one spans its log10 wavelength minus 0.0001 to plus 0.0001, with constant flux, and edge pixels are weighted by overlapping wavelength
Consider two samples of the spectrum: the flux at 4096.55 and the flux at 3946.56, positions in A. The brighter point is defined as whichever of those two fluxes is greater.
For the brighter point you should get 1.48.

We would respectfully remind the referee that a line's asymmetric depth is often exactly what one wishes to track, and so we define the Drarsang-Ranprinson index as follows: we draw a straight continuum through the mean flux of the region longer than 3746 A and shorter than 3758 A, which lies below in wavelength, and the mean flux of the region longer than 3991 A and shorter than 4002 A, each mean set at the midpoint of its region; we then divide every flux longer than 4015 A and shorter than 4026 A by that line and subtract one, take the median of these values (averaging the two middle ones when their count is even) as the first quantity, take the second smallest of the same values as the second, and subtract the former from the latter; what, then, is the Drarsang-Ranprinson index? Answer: -0.055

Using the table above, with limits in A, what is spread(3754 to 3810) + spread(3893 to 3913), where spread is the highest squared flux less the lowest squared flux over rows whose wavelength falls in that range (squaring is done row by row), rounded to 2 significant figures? 1.1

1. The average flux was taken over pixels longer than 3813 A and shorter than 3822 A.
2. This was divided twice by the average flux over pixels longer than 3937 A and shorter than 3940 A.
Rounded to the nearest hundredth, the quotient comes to 2.06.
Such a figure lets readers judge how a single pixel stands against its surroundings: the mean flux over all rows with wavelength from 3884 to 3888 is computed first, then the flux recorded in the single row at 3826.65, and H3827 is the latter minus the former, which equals -0.16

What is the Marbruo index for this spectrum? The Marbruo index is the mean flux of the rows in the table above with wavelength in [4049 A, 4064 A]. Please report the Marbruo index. 1.5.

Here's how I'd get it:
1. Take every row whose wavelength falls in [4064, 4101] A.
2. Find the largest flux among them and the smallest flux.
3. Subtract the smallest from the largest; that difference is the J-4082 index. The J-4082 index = 0.37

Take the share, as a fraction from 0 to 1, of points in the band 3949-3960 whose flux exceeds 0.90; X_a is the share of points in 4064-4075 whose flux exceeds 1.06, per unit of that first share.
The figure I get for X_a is 1.00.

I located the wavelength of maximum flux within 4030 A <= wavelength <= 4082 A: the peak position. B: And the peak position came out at 4038.49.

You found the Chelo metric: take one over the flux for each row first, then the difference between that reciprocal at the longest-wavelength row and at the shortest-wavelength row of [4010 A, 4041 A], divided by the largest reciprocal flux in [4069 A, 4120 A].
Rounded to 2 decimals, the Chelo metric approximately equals -0.11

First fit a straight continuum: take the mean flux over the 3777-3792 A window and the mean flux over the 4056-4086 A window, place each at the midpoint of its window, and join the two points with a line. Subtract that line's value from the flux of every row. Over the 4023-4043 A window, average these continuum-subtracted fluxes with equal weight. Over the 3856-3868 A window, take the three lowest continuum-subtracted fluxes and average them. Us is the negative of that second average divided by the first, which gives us 3.4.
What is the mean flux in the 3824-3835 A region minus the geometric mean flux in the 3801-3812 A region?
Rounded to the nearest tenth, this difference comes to -0.3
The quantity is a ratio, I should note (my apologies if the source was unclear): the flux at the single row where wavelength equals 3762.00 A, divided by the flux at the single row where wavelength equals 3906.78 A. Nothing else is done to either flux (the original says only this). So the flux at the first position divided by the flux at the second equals 0.90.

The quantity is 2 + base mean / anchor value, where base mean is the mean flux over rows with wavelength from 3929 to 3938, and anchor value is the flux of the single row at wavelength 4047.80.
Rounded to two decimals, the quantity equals 2.29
